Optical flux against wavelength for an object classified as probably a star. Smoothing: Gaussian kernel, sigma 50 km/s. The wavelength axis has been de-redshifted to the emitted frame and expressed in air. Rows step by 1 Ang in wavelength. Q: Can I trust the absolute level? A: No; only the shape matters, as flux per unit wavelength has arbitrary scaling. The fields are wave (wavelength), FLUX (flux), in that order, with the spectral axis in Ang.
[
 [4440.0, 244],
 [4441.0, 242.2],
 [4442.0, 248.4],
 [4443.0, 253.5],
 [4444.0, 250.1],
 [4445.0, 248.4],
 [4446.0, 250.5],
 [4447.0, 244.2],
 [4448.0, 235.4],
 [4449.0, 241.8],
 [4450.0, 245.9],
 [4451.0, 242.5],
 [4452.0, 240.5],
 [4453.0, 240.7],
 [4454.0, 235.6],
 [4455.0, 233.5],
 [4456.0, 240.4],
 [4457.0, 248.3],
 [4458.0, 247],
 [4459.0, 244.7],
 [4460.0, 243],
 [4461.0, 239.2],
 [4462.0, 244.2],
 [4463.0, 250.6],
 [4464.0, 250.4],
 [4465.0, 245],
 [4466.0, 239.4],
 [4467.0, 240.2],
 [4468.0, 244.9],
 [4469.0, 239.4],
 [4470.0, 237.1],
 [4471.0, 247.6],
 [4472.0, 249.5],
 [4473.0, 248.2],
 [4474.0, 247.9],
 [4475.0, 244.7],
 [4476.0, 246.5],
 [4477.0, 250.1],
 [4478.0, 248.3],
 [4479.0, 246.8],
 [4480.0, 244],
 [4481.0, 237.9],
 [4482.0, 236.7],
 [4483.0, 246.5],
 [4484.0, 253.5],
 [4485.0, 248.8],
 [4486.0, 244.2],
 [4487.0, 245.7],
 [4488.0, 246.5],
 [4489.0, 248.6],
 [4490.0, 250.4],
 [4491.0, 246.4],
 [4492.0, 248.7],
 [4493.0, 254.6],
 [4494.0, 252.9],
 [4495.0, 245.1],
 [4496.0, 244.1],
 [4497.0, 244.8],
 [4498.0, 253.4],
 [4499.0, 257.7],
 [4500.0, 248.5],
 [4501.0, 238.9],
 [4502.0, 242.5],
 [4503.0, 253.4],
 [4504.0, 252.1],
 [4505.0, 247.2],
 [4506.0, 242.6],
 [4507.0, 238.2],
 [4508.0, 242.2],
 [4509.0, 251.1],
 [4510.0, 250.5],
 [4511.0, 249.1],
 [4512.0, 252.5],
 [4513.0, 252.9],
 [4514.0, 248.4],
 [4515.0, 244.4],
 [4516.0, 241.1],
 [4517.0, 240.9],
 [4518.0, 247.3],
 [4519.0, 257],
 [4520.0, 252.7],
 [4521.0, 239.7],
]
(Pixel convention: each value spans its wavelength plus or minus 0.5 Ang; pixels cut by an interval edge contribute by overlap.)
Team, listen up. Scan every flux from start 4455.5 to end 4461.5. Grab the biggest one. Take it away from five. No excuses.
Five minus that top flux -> -243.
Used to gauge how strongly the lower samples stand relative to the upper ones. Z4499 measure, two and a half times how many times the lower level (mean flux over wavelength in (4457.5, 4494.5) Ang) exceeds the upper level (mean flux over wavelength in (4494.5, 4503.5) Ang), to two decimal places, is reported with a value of 2.48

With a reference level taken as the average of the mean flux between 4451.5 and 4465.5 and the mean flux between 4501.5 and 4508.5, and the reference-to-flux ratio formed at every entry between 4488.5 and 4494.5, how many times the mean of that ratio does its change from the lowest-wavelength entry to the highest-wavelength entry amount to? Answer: -0.017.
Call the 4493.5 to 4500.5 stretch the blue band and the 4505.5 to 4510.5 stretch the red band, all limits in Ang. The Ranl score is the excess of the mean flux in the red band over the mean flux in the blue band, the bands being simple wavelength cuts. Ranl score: -4.6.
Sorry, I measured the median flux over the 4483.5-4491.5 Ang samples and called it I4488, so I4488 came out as 248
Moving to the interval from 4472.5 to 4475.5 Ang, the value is 248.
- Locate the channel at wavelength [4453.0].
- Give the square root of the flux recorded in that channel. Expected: 15.51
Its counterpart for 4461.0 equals 15.47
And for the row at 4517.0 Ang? 15.52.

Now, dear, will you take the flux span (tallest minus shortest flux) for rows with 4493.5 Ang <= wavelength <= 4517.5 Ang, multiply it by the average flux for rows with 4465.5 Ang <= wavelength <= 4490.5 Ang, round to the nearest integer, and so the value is 4784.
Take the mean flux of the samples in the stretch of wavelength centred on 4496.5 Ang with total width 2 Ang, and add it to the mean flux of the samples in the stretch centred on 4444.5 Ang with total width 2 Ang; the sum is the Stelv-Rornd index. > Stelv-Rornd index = 494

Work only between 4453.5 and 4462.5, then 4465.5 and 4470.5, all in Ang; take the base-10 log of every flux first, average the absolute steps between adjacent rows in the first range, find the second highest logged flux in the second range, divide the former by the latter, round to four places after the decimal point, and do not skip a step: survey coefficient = 0.0029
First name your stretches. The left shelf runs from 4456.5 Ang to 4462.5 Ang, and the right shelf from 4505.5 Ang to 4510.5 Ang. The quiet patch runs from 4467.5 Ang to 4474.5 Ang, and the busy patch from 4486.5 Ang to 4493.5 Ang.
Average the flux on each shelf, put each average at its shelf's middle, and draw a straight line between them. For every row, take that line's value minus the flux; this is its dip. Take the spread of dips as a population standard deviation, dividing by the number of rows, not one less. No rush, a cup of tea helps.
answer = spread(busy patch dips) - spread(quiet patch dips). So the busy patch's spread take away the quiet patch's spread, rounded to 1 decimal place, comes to -1.6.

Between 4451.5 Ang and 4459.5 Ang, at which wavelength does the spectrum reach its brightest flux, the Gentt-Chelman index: 4457.0 Ang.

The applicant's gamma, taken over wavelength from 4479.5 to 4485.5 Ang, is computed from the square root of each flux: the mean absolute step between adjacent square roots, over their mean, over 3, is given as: 0.0039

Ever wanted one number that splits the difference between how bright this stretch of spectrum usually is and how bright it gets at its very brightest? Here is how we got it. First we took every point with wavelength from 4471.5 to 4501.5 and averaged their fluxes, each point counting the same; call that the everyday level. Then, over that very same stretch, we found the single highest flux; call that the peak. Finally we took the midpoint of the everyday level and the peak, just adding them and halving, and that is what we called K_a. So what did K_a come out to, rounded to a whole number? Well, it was 253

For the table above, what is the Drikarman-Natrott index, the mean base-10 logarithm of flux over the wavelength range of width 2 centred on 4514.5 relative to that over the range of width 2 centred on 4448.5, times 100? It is 101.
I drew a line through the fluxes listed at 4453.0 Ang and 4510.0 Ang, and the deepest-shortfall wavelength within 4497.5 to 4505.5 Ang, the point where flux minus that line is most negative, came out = 4501.0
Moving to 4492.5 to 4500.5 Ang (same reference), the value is 4496.0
